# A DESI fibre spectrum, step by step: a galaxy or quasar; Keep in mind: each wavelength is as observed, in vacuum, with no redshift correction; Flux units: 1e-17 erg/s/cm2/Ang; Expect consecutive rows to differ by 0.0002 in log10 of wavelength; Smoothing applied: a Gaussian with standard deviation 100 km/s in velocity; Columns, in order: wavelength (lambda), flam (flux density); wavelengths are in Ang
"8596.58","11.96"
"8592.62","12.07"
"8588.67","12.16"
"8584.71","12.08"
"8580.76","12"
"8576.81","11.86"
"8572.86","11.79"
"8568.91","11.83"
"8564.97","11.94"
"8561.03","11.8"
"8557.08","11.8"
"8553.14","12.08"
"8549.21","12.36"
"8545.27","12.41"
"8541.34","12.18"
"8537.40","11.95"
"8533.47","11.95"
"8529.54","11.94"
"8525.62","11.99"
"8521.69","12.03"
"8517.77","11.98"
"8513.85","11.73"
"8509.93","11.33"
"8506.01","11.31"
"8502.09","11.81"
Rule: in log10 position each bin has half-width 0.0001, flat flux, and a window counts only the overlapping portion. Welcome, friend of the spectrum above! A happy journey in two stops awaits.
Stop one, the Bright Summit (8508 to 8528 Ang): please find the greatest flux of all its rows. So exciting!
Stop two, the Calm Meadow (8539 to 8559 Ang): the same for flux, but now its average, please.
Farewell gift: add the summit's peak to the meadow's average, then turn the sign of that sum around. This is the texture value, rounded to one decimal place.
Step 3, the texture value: -24.2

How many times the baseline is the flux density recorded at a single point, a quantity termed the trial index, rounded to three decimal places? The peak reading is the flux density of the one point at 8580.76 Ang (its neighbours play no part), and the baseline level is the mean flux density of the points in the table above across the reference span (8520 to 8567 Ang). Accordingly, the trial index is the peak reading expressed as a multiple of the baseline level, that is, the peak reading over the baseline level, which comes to 0.997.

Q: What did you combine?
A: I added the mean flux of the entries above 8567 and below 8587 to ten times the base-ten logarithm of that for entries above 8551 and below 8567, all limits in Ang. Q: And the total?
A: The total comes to 22.67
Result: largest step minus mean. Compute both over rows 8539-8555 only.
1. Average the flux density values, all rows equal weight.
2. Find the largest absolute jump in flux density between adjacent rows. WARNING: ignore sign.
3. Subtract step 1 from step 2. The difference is -12.0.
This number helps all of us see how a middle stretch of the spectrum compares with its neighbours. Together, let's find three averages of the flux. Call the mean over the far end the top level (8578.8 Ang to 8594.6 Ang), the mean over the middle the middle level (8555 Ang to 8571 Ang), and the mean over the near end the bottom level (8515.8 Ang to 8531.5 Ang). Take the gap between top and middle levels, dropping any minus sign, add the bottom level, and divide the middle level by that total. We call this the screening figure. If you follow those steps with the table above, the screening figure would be 0.97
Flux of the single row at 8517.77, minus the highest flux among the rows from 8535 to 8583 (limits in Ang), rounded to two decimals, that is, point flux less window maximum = -0.43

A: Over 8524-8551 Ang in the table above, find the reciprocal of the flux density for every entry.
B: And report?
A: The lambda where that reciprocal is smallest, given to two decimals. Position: 8545.27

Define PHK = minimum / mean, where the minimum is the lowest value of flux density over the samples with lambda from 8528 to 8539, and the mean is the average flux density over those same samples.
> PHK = 0.999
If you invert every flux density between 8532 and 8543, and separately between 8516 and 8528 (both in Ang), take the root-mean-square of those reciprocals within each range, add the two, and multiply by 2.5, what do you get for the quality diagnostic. 0.416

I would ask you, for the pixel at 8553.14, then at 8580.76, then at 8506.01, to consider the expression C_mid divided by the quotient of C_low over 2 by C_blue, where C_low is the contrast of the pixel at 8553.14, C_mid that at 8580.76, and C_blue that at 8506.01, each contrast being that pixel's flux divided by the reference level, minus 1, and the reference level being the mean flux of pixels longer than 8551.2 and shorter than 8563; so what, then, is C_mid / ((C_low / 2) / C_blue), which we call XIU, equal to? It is -0.06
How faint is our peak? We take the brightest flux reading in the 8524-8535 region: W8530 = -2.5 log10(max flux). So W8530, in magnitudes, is -2.697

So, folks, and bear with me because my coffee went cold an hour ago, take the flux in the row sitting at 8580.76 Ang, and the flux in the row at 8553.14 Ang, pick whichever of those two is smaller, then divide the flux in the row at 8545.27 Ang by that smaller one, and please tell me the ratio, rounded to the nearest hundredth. 1.03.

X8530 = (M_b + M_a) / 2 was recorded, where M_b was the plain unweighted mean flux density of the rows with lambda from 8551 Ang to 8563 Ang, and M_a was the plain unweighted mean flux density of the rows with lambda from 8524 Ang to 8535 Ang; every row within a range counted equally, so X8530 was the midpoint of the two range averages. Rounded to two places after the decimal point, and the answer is 11.93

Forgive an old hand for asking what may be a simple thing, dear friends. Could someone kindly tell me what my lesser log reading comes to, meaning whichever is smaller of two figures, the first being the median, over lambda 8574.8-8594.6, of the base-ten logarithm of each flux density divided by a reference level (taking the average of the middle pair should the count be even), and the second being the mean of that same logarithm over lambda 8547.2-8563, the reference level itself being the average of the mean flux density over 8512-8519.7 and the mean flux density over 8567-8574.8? 0.006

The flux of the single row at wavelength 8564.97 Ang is 11.94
